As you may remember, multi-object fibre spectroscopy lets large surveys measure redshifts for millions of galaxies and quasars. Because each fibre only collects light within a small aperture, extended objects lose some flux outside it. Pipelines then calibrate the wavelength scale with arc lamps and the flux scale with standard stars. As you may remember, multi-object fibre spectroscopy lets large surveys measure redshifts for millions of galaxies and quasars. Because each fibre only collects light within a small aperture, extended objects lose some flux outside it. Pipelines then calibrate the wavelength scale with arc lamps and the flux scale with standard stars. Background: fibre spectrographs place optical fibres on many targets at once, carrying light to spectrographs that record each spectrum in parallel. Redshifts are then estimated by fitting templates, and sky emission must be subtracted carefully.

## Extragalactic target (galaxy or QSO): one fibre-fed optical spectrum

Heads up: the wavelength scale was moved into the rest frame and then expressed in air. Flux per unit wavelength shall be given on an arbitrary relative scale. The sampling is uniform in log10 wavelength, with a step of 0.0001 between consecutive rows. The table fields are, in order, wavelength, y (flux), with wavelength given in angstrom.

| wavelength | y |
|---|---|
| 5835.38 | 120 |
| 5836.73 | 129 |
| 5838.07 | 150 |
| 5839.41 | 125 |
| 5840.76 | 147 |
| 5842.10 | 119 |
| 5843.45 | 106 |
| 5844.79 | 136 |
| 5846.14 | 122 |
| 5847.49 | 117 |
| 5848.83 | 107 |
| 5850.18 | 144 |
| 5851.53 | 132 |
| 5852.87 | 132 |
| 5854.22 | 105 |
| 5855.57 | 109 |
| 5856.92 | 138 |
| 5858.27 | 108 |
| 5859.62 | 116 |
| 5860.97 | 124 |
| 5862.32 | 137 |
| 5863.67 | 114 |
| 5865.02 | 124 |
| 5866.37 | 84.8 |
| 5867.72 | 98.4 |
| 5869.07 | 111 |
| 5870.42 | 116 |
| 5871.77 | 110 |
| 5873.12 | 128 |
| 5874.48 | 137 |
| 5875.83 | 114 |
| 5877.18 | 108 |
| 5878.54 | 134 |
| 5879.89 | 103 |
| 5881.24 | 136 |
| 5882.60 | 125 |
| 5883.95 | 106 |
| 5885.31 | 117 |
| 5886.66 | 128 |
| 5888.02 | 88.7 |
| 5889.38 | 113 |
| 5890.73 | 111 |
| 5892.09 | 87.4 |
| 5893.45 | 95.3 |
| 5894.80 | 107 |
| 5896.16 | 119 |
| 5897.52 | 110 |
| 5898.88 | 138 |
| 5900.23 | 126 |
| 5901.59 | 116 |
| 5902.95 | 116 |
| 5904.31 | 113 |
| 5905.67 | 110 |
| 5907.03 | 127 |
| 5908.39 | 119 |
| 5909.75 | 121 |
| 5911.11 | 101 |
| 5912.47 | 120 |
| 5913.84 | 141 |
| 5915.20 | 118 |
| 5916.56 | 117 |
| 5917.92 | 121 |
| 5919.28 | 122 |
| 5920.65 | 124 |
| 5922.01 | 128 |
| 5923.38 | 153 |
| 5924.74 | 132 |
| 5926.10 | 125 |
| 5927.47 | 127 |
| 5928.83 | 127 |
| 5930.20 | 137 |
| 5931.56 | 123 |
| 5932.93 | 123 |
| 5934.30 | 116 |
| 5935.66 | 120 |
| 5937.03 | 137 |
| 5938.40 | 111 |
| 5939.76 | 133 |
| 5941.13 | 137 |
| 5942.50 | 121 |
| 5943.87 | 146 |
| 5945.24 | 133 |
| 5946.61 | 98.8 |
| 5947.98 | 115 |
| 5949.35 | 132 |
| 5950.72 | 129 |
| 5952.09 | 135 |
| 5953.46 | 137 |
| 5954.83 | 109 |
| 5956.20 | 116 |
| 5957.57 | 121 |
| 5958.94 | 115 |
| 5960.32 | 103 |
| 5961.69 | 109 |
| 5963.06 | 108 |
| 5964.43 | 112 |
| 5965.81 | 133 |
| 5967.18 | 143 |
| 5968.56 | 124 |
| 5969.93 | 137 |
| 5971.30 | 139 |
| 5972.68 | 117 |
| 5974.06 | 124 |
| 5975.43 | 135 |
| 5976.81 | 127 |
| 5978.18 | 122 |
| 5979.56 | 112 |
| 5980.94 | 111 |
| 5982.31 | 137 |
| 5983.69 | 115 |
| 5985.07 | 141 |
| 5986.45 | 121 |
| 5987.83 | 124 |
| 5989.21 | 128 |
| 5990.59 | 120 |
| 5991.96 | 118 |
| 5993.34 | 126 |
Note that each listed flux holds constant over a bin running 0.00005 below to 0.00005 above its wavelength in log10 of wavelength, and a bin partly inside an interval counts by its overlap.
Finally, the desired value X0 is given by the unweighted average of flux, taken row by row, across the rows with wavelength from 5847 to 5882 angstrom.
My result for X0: 119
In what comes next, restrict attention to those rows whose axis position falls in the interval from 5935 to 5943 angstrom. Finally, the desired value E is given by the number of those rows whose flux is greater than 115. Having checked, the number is 5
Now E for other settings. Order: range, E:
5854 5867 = 5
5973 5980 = 4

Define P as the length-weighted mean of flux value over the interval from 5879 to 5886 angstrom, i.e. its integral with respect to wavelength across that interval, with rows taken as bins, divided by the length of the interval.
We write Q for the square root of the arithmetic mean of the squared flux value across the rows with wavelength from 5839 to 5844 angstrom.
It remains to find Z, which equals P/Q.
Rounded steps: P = 118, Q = 125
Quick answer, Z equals 0.94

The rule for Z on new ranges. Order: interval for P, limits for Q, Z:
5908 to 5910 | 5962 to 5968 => 0.96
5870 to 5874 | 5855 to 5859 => 1.00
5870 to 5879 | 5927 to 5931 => 0.93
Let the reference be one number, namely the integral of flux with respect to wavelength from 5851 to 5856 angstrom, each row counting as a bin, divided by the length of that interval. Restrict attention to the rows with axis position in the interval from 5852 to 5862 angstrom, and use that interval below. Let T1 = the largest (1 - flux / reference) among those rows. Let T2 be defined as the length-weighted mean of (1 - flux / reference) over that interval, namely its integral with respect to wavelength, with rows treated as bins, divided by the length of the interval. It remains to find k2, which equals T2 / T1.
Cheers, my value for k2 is 0.0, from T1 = 0.12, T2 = 0.00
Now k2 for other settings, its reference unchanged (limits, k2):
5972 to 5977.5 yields -2.2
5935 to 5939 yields -0.4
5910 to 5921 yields 0.0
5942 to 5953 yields -0.3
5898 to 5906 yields 0.0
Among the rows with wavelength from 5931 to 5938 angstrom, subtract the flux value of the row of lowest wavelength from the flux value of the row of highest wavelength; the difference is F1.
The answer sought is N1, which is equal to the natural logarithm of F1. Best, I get 2.6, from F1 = 14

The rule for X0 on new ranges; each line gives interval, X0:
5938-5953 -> 126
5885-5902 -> 112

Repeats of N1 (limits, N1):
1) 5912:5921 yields 1.4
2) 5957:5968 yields 3.1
